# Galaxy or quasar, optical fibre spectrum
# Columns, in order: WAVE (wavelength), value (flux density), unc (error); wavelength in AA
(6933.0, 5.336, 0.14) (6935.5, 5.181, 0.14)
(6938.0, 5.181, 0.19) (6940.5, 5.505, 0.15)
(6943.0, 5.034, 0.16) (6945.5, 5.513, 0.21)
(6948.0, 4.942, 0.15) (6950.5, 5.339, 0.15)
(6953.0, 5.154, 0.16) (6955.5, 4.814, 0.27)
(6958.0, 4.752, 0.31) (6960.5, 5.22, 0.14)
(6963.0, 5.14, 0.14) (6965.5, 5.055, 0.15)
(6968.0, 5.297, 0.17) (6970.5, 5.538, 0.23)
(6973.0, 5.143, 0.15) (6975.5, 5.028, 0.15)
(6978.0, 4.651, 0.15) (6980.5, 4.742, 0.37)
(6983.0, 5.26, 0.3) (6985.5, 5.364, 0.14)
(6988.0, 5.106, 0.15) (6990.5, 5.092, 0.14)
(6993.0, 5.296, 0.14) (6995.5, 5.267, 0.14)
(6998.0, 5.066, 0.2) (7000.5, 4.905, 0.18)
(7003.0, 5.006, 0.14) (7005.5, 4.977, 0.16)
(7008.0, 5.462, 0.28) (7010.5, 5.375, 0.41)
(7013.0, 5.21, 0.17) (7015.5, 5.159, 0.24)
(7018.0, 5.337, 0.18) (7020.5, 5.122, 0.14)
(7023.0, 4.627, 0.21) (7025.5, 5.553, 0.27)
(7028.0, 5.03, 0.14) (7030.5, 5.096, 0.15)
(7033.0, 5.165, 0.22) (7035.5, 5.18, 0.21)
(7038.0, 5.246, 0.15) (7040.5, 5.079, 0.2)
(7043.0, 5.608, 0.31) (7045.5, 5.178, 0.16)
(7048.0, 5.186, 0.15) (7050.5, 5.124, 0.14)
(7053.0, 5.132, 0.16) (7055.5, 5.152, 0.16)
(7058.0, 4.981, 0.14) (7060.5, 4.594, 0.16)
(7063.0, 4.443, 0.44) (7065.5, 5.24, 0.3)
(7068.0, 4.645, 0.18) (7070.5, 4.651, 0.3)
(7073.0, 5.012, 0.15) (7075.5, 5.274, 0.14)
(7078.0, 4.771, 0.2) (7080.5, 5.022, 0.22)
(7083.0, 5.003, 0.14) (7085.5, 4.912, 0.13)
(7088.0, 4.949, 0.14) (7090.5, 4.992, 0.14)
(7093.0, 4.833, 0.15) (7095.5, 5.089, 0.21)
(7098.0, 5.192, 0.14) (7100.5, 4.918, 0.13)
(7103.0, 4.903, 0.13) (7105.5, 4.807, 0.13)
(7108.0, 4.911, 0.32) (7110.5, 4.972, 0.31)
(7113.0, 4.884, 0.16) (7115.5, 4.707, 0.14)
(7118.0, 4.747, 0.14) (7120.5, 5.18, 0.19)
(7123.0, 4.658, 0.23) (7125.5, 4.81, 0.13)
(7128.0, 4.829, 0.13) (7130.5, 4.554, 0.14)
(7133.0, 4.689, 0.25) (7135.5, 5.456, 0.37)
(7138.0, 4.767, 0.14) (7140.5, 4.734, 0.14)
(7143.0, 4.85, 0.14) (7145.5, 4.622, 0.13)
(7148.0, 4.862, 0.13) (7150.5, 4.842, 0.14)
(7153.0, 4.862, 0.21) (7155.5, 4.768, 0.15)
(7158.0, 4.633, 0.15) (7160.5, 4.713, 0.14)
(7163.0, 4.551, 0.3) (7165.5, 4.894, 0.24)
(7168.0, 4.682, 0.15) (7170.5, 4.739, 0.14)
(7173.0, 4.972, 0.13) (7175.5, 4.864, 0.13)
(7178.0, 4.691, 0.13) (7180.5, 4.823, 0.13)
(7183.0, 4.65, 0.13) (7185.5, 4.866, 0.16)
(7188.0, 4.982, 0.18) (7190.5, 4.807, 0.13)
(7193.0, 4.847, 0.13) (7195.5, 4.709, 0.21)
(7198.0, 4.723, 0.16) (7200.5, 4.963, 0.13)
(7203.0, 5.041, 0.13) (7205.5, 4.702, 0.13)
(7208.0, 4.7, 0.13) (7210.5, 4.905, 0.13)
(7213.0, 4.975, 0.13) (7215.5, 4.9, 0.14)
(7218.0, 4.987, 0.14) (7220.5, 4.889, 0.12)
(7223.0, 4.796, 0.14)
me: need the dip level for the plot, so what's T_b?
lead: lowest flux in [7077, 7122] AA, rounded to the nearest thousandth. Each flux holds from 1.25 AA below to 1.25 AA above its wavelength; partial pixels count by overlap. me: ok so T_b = 4.707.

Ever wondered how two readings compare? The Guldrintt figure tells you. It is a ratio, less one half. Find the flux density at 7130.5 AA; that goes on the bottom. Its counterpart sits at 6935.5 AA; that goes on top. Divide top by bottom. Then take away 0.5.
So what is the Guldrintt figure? 0.64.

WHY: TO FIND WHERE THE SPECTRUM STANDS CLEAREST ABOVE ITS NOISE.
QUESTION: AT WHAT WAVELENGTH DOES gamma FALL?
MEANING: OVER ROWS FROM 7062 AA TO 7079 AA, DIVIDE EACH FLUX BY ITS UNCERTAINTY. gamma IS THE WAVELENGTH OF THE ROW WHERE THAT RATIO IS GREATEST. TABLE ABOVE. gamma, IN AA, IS 7075.5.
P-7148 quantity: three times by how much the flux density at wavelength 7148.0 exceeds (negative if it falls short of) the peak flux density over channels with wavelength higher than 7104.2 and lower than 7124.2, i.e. -1.0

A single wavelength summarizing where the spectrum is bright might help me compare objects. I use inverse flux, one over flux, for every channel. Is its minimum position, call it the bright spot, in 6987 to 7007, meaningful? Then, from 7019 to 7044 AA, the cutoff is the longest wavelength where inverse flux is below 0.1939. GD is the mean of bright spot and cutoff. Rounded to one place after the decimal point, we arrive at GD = 7018.0 AA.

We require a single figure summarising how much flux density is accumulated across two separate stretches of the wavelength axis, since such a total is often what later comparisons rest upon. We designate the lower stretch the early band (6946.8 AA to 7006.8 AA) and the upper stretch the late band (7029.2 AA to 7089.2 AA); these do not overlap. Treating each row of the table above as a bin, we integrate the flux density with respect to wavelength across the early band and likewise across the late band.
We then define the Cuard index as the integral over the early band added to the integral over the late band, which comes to 607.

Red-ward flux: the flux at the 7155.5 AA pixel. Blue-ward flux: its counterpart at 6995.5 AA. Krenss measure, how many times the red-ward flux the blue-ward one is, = 1.10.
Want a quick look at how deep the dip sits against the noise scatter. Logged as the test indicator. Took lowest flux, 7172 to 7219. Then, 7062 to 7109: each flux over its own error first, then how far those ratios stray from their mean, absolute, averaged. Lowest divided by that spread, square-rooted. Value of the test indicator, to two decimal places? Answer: 0.75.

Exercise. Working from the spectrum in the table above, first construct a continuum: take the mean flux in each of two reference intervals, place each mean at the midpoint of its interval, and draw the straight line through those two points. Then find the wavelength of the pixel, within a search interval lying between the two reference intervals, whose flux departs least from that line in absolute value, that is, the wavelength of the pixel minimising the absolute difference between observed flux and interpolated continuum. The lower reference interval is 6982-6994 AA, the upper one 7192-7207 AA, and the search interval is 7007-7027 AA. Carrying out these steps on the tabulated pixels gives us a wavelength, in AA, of 7015.5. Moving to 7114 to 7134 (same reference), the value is 7128.0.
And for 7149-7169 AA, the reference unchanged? 7165.5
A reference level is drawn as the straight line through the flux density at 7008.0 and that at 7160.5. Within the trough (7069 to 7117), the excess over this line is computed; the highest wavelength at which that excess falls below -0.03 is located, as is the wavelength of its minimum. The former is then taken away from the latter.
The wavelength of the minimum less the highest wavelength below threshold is -45.0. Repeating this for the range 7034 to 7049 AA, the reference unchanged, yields -7.5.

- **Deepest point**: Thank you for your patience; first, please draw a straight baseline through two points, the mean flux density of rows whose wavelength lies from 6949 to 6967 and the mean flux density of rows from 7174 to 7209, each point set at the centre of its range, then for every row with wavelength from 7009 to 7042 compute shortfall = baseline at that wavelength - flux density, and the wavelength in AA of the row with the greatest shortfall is 7023.0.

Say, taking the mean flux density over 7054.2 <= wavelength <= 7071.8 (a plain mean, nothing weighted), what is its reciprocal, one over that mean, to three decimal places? 0.208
